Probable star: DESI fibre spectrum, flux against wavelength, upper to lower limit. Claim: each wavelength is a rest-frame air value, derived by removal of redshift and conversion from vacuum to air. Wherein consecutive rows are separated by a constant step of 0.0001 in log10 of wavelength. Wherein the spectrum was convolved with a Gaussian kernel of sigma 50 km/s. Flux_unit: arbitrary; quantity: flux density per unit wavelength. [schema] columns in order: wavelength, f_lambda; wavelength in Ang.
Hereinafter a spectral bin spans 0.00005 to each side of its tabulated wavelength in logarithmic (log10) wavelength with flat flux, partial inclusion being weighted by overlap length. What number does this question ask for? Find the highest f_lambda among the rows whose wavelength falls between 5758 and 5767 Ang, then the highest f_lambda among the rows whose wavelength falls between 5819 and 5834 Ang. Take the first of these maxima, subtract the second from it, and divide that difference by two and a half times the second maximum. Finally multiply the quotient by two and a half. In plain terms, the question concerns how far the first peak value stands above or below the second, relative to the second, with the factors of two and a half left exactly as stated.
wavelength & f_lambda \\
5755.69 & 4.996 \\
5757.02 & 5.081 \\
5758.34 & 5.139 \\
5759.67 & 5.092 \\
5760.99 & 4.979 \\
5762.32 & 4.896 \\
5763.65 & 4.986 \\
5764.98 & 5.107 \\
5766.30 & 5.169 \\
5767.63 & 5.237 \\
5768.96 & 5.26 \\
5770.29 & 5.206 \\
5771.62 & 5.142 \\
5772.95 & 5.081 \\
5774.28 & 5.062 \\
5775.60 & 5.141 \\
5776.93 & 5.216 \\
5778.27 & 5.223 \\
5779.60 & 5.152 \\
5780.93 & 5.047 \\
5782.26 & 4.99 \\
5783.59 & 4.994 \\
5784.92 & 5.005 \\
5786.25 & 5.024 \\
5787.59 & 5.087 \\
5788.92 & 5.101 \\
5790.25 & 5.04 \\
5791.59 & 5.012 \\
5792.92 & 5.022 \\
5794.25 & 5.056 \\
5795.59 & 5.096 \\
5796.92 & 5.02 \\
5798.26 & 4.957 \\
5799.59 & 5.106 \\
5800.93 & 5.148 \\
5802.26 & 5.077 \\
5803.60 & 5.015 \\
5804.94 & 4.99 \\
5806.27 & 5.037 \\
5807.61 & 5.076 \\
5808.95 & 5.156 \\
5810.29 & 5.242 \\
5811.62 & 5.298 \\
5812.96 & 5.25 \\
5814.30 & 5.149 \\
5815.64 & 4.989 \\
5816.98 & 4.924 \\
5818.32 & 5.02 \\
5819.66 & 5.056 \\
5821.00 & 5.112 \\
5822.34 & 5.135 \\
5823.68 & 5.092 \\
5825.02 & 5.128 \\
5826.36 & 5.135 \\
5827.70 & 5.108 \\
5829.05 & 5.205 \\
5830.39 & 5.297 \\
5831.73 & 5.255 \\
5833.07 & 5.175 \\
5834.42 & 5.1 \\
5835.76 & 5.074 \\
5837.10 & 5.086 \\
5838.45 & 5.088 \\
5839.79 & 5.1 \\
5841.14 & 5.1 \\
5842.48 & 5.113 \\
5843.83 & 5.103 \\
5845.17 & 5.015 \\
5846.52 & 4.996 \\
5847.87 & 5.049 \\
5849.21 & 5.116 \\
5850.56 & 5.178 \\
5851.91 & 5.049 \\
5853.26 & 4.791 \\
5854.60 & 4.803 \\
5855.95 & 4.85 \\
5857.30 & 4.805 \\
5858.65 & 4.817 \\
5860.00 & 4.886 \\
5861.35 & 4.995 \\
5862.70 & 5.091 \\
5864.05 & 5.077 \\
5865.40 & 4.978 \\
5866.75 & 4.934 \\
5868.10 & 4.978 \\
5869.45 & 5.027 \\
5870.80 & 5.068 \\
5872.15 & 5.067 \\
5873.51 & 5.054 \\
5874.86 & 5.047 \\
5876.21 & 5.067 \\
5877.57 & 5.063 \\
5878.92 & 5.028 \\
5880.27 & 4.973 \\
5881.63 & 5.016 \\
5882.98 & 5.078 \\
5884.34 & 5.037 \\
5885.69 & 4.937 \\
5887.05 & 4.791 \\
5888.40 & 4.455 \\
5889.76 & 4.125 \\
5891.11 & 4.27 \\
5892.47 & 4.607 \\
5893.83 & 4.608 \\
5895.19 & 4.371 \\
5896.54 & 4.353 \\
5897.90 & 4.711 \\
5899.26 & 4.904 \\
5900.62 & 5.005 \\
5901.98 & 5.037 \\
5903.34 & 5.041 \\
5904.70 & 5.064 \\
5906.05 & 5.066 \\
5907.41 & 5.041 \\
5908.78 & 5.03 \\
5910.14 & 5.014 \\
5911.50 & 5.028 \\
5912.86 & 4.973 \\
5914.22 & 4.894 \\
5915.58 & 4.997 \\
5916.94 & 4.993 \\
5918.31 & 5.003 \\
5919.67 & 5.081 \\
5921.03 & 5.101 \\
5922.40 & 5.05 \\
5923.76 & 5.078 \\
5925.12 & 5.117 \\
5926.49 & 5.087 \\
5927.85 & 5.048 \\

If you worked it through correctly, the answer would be -0.02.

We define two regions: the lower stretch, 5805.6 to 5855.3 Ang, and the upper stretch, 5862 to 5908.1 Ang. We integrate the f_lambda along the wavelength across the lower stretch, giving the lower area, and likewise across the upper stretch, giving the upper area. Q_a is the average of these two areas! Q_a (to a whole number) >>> 239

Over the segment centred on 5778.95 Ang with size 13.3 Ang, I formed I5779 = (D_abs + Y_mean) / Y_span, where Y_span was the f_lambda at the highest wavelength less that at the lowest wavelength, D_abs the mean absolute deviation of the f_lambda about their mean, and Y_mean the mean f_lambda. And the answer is -68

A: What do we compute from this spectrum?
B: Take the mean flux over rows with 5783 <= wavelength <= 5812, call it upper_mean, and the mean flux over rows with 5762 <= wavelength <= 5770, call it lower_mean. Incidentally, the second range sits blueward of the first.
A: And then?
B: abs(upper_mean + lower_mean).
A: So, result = 10.2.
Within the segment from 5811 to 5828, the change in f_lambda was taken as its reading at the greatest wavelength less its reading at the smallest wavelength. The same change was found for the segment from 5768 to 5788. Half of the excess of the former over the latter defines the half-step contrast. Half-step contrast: -0.01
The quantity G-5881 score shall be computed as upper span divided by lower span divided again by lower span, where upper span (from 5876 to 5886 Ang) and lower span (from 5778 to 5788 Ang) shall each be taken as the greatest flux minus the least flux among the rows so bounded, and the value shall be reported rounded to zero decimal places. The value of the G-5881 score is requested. 3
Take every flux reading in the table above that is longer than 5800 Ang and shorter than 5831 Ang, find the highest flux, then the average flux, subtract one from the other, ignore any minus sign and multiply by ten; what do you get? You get 1.8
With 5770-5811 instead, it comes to 1.6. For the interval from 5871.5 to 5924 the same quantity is 2.0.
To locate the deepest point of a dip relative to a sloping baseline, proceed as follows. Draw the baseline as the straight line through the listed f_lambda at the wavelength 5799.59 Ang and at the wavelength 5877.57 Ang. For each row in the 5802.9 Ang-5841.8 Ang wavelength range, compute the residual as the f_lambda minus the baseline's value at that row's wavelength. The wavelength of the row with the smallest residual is 5816.98 Ang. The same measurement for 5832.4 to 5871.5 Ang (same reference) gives 5853.26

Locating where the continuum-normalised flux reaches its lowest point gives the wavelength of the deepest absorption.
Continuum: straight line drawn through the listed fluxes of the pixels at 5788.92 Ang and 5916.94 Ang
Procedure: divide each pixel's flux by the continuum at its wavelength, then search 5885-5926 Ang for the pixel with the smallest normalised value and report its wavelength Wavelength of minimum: 5889.76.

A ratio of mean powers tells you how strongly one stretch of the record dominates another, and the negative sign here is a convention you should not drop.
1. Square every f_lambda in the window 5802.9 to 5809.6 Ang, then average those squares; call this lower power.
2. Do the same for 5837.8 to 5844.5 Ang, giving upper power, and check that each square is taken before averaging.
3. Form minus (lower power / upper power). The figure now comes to -0.98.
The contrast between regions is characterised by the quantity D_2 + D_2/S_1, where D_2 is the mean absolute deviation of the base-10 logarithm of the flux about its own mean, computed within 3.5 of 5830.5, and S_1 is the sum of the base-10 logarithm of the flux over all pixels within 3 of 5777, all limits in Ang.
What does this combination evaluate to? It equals 0.0058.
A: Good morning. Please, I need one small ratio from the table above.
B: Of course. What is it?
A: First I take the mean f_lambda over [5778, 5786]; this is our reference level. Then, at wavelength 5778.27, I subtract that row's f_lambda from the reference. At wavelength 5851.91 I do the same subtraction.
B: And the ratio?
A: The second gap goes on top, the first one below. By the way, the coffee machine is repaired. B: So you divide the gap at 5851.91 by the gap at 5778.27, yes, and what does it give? -0.1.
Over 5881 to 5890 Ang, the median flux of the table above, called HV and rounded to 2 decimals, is 4.94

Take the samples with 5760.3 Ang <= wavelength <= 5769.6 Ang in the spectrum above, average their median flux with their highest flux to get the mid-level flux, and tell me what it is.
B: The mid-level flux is 5.18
